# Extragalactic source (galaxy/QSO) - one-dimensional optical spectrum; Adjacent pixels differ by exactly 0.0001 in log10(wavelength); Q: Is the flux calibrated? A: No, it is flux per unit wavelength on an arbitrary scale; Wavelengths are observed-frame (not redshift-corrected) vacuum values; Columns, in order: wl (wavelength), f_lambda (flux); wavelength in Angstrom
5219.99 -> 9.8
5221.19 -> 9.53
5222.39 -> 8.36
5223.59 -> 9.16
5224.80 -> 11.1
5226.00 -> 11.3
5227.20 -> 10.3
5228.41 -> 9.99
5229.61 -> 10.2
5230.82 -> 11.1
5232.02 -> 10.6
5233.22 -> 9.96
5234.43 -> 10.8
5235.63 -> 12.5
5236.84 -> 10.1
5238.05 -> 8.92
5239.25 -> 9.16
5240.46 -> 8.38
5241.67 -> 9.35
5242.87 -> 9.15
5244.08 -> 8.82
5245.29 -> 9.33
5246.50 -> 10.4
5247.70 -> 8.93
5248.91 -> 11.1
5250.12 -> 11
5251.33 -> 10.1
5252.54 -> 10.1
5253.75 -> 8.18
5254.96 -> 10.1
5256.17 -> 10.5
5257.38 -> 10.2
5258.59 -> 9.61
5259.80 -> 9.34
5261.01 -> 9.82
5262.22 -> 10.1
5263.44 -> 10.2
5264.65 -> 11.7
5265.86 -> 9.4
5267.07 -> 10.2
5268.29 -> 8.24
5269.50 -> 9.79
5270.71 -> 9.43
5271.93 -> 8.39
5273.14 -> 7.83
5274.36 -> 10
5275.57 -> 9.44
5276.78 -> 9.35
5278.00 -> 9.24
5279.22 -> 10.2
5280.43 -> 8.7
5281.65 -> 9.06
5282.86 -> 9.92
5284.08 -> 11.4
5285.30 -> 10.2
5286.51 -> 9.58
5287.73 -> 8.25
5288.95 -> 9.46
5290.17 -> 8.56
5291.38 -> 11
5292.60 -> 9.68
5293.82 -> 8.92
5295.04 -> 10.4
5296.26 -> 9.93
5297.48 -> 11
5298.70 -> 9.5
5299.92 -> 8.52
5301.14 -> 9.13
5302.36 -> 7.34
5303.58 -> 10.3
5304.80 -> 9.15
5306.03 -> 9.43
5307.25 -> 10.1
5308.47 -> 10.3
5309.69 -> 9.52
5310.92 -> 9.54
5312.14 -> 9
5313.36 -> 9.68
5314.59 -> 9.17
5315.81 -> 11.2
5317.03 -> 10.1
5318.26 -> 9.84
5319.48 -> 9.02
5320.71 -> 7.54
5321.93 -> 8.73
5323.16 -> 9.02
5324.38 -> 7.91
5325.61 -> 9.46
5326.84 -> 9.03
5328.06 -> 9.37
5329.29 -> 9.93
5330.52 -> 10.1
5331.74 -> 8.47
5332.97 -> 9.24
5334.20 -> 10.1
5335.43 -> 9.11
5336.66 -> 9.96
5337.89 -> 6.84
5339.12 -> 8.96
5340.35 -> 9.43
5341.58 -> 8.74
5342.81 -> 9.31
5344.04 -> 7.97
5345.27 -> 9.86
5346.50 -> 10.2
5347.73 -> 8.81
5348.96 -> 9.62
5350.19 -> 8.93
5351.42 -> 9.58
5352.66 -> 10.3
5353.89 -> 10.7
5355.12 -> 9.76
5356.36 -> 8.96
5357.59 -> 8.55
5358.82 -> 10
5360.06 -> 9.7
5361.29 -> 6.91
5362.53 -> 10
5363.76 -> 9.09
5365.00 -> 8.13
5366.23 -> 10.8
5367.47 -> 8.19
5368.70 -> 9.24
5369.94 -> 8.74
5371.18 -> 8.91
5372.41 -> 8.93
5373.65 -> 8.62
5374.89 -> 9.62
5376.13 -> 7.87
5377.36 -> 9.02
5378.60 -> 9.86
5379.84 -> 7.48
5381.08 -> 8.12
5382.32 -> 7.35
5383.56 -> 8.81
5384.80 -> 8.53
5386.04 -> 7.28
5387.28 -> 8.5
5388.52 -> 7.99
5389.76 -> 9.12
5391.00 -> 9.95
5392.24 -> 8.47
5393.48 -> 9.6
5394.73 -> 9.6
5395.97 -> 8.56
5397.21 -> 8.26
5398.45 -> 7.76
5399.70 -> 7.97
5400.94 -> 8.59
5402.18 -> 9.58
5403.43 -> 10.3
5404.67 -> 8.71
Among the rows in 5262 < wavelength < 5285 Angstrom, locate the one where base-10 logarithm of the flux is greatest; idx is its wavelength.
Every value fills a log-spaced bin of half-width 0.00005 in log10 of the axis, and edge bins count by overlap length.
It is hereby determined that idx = 5264.65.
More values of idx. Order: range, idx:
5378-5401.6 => 5391.00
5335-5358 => 5353.89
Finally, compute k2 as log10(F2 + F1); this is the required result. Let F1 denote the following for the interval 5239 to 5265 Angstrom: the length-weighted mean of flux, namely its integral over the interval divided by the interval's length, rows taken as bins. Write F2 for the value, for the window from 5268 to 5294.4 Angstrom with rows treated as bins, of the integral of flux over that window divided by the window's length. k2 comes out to 1.28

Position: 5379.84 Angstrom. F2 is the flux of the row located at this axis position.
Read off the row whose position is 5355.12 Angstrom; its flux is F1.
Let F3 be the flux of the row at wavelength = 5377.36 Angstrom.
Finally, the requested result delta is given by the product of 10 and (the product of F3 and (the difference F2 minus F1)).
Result -206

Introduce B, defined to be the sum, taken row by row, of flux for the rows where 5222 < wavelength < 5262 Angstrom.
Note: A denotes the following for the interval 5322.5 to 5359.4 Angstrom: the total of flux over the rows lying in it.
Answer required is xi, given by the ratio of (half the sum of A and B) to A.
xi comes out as 1.09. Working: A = 278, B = 328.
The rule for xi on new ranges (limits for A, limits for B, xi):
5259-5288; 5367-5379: 0.69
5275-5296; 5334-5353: 0.95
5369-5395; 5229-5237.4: 0.71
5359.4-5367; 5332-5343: 1.25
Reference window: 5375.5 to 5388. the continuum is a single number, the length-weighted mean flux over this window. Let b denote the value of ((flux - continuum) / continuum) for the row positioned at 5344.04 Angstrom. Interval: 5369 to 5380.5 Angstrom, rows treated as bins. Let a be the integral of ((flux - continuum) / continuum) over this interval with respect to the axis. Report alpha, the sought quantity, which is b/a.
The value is -0.05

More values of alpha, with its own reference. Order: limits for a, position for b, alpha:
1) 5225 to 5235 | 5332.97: 0.04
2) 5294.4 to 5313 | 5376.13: -0.02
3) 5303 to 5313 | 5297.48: 0.20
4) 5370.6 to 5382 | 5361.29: -0.30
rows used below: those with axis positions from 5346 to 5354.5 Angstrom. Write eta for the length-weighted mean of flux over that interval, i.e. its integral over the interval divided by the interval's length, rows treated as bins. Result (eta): 9.7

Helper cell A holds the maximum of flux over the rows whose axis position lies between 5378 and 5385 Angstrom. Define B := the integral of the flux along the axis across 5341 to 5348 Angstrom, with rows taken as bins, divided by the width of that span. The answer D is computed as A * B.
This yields 90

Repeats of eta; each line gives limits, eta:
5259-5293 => 9.6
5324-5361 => 9.3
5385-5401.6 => 8.6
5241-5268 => 9.9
